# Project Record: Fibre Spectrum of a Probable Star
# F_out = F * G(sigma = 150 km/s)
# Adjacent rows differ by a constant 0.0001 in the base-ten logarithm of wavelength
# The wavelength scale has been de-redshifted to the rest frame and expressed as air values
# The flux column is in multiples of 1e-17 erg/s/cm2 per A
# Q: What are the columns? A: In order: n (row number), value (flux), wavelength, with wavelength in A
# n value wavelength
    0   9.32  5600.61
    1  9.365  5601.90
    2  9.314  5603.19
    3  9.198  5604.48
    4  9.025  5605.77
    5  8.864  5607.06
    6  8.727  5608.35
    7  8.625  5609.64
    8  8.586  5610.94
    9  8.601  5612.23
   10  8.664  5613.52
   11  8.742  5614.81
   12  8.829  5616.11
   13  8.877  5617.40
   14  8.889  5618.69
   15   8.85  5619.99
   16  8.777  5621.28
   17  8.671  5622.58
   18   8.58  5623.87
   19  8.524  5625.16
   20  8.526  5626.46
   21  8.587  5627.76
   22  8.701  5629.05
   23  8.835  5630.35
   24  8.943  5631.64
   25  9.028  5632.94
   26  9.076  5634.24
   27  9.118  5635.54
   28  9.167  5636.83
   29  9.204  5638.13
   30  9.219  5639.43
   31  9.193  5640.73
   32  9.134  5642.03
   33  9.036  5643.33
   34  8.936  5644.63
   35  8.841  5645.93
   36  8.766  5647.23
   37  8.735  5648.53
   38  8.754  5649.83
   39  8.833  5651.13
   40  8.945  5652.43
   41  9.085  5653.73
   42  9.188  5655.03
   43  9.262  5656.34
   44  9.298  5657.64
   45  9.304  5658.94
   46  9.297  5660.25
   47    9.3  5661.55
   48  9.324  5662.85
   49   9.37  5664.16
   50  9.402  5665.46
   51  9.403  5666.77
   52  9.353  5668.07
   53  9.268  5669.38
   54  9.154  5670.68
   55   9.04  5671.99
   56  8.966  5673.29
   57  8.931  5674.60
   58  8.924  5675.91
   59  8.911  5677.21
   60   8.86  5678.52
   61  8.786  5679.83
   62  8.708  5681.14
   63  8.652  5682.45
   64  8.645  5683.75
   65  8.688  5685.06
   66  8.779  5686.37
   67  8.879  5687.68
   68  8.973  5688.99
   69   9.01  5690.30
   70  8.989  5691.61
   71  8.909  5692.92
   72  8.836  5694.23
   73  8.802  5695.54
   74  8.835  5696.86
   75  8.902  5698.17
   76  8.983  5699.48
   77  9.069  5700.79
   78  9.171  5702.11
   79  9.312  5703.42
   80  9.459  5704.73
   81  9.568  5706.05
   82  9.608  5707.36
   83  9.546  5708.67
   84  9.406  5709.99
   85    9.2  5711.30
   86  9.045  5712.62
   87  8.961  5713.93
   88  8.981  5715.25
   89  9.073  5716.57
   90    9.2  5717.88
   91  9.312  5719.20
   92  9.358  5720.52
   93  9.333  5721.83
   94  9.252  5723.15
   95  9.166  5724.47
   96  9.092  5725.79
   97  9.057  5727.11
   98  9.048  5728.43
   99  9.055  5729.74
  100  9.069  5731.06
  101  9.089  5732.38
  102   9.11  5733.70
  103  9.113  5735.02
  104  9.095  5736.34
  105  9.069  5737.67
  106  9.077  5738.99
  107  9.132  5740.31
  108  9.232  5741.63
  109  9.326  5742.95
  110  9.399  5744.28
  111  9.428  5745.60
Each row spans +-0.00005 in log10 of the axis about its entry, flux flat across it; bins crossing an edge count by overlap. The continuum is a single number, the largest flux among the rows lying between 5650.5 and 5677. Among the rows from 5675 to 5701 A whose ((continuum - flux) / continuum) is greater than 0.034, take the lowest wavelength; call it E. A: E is 5675.91 A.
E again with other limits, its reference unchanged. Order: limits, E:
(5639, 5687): 5643.33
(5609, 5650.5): 5609.64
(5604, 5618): 5605.77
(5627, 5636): 5627.76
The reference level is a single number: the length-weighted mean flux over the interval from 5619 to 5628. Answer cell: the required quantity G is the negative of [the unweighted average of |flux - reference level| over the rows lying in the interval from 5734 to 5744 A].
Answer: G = -0.50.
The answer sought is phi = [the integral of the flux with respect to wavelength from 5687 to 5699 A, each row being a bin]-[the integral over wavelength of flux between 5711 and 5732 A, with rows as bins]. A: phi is -85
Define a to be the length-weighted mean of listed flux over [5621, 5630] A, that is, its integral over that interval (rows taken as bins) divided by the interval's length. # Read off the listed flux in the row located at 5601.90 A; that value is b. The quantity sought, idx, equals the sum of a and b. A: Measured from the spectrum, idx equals 18.0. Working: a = 8.62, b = 9.365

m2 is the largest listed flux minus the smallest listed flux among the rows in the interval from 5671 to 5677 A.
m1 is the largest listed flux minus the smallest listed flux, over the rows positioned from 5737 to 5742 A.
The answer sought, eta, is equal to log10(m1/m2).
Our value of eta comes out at 0.15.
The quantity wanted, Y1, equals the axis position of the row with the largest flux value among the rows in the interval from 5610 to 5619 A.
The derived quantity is 5618.69 A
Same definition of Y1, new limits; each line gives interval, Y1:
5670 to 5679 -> 5670.68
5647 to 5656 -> 5655.03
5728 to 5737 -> 5735.02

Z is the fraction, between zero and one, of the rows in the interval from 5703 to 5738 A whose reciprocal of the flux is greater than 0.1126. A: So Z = 0.0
